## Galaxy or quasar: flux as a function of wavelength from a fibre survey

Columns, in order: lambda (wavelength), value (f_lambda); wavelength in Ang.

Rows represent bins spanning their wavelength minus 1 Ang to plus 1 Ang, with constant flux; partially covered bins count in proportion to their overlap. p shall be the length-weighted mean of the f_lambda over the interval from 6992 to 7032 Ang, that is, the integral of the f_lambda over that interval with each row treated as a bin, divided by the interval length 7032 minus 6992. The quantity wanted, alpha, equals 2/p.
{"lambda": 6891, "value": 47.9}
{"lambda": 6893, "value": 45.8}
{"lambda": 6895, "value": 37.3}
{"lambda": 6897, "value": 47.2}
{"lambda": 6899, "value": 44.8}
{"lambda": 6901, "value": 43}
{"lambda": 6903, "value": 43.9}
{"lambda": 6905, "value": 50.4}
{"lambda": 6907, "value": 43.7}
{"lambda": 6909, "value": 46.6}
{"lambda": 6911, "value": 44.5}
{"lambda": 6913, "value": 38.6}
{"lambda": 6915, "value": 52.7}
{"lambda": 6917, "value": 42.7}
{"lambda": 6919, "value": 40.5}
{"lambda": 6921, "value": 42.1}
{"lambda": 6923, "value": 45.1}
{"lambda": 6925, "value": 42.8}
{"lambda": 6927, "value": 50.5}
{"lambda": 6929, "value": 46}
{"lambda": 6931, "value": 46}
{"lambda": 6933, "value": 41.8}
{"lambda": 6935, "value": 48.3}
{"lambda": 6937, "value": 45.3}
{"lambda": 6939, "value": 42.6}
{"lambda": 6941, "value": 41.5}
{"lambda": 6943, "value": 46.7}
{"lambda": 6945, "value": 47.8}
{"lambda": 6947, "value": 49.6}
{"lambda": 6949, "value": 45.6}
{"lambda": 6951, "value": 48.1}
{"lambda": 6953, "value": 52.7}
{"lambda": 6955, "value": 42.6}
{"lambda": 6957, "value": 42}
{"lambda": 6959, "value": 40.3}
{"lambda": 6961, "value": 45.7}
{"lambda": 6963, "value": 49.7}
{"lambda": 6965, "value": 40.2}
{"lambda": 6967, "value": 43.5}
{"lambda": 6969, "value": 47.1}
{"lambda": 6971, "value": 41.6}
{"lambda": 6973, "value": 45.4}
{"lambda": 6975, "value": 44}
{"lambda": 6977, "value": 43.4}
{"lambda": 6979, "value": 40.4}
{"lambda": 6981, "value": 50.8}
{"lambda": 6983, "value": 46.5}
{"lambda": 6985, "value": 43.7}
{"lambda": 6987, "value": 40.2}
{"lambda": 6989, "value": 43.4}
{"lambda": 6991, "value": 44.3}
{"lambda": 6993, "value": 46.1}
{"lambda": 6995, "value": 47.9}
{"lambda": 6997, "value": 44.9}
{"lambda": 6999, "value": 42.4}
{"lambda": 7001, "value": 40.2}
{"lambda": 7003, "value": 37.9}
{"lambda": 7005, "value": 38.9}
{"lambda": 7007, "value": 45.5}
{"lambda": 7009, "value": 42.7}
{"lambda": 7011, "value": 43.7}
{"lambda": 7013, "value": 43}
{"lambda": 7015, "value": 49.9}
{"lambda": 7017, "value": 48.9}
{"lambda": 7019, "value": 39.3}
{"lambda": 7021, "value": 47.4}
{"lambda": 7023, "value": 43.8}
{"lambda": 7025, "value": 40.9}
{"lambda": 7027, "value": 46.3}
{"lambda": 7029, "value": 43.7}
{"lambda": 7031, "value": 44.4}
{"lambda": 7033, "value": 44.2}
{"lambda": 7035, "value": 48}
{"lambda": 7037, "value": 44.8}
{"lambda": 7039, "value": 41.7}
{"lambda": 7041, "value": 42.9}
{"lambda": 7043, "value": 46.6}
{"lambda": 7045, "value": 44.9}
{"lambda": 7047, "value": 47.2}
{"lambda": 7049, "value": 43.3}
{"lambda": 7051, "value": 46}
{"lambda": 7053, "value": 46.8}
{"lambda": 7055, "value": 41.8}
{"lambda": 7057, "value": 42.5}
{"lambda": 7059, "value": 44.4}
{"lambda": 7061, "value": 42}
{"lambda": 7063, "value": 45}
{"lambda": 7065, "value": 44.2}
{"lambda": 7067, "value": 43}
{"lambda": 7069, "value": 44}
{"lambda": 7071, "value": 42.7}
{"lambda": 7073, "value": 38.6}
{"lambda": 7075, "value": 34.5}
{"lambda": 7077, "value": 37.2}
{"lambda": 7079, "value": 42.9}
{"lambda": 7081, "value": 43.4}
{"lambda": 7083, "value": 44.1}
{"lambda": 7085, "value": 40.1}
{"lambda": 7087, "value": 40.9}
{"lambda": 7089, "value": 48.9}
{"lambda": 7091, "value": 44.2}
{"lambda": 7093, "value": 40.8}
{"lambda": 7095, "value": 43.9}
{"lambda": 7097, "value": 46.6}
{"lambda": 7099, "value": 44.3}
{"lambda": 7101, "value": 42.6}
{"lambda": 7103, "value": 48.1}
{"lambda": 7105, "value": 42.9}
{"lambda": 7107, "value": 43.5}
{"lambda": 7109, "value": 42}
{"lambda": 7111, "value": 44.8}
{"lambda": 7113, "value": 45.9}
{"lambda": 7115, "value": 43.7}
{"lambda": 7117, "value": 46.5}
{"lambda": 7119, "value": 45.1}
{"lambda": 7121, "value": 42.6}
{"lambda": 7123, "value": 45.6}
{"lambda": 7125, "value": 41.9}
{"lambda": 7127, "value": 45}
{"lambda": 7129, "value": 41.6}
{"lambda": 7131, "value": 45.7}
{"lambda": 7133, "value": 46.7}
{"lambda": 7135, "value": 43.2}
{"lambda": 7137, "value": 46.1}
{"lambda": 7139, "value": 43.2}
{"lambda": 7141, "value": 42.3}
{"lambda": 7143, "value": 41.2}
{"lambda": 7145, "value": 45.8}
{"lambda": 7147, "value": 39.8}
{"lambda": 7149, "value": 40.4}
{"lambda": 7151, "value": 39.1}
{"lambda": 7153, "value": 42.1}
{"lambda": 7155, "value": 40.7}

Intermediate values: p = 43.9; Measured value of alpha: 0.0456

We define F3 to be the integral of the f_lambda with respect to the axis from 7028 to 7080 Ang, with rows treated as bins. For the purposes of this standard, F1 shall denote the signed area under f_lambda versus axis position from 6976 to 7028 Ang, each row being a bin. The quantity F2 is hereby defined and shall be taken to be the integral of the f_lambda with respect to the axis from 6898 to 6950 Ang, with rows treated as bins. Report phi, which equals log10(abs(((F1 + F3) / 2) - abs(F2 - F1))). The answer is 3.344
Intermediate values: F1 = 2285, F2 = 2346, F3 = 2255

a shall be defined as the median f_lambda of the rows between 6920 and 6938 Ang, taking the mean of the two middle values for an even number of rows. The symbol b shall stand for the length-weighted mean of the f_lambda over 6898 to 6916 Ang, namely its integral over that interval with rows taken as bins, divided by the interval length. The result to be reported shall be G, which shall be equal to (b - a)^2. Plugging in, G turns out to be 0.0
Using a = 45.3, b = 45.4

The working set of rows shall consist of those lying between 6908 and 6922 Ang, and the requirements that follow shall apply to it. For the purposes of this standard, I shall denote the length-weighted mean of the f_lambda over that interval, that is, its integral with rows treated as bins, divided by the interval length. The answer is 43.96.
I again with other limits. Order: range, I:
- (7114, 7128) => 44.34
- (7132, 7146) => 44.07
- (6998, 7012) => 41.61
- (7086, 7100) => 44.23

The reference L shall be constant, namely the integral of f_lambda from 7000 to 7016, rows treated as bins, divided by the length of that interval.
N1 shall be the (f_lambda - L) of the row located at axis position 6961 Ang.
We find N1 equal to 3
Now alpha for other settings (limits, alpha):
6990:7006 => 0.0467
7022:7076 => 0.0458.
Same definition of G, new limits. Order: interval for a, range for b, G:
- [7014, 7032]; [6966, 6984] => 0.1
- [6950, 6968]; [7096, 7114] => 1.0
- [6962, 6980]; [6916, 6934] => 0.4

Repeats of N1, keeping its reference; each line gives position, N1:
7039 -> -1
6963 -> 7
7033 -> 1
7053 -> 4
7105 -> 0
